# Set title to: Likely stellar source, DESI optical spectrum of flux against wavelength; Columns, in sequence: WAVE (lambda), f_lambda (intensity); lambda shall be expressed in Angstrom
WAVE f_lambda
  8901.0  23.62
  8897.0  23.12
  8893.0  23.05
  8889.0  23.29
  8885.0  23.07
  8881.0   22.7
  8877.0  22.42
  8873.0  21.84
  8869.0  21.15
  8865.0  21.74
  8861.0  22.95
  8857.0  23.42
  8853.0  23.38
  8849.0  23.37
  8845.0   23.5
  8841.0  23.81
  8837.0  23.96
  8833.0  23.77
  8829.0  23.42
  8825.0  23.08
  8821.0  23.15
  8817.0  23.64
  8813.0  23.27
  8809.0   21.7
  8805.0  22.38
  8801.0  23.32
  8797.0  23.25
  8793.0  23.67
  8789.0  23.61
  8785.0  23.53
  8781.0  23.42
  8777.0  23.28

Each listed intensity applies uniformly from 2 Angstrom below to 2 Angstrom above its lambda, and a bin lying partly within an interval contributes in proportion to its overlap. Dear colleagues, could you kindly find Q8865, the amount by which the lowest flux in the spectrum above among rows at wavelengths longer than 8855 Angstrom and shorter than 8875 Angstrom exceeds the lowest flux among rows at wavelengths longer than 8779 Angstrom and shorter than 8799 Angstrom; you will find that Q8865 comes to -2.10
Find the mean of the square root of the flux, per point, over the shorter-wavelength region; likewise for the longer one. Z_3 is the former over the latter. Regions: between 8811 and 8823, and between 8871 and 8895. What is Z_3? 1.01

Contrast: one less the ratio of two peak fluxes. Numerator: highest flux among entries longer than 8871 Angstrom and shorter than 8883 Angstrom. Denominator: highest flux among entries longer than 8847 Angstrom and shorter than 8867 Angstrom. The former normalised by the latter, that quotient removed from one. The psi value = 0.03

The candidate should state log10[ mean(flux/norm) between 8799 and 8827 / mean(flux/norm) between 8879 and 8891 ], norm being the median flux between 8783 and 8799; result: -0.002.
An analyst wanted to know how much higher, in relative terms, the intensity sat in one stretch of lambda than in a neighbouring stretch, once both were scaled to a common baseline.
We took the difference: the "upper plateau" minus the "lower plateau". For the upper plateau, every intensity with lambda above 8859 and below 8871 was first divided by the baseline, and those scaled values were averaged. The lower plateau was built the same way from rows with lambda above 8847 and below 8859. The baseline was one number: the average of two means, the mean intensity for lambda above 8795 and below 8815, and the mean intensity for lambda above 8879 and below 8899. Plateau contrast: -0.063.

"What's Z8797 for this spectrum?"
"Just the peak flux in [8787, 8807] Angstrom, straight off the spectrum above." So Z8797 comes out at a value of 23.67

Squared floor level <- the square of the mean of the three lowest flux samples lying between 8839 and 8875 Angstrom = 466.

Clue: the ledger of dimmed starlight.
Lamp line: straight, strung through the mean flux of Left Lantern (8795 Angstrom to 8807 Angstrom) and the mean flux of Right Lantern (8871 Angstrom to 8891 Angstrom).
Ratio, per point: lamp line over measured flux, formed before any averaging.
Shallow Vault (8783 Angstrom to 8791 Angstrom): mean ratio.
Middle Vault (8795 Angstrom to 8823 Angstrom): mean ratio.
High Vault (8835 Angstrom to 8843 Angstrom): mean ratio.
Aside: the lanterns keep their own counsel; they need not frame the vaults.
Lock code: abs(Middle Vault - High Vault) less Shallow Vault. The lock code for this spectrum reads -0.933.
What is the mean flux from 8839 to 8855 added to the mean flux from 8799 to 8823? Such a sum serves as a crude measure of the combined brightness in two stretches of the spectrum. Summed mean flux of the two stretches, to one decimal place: 46.4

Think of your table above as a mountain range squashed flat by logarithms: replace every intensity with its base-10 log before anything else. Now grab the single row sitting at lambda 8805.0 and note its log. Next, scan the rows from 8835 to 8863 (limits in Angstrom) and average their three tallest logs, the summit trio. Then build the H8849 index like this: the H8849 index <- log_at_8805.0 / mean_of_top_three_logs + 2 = 2.98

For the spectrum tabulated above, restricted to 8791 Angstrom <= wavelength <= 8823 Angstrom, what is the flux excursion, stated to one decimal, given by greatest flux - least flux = 2.0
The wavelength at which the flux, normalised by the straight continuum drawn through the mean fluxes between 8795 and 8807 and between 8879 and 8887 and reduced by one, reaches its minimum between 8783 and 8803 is 8797.0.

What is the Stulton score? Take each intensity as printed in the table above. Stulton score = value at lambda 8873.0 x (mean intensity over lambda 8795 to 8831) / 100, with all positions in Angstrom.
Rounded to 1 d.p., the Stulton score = 5.0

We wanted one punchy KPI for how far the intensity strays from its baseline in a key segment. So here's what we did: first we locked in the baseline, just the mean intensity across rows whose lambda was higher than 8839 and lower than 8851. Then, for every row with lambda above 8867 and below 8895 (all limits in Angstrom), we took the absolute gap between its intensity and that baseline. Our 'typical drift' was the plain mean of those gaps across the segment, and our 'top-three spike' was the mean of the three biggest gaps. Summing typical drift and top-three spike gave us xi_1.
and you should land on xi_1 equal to 2.8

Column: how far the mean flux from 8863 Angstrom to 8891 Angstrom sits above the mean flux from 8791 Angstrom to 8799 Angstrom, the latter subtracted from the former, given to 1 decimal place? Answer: -1.1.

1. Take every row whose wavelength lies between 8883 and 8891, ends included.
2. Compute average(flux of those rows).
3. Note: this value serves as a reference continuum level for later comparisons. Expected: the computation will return 23.2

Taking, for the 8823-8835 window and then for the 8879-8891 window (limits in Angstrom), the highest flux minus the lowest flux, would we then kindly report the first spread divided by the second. 1.2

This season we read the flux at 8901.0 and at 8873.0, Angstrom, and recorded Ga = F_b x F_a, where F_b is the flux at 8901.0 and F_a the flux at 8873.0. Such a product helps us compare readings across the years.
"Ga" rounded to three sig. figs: 516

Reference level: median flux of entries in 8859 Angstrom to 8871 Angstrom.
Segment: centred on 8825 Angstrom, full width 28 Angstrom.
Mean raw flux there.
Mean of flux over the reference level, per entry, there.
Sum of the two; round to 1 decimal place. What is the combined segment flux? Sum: 24.5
